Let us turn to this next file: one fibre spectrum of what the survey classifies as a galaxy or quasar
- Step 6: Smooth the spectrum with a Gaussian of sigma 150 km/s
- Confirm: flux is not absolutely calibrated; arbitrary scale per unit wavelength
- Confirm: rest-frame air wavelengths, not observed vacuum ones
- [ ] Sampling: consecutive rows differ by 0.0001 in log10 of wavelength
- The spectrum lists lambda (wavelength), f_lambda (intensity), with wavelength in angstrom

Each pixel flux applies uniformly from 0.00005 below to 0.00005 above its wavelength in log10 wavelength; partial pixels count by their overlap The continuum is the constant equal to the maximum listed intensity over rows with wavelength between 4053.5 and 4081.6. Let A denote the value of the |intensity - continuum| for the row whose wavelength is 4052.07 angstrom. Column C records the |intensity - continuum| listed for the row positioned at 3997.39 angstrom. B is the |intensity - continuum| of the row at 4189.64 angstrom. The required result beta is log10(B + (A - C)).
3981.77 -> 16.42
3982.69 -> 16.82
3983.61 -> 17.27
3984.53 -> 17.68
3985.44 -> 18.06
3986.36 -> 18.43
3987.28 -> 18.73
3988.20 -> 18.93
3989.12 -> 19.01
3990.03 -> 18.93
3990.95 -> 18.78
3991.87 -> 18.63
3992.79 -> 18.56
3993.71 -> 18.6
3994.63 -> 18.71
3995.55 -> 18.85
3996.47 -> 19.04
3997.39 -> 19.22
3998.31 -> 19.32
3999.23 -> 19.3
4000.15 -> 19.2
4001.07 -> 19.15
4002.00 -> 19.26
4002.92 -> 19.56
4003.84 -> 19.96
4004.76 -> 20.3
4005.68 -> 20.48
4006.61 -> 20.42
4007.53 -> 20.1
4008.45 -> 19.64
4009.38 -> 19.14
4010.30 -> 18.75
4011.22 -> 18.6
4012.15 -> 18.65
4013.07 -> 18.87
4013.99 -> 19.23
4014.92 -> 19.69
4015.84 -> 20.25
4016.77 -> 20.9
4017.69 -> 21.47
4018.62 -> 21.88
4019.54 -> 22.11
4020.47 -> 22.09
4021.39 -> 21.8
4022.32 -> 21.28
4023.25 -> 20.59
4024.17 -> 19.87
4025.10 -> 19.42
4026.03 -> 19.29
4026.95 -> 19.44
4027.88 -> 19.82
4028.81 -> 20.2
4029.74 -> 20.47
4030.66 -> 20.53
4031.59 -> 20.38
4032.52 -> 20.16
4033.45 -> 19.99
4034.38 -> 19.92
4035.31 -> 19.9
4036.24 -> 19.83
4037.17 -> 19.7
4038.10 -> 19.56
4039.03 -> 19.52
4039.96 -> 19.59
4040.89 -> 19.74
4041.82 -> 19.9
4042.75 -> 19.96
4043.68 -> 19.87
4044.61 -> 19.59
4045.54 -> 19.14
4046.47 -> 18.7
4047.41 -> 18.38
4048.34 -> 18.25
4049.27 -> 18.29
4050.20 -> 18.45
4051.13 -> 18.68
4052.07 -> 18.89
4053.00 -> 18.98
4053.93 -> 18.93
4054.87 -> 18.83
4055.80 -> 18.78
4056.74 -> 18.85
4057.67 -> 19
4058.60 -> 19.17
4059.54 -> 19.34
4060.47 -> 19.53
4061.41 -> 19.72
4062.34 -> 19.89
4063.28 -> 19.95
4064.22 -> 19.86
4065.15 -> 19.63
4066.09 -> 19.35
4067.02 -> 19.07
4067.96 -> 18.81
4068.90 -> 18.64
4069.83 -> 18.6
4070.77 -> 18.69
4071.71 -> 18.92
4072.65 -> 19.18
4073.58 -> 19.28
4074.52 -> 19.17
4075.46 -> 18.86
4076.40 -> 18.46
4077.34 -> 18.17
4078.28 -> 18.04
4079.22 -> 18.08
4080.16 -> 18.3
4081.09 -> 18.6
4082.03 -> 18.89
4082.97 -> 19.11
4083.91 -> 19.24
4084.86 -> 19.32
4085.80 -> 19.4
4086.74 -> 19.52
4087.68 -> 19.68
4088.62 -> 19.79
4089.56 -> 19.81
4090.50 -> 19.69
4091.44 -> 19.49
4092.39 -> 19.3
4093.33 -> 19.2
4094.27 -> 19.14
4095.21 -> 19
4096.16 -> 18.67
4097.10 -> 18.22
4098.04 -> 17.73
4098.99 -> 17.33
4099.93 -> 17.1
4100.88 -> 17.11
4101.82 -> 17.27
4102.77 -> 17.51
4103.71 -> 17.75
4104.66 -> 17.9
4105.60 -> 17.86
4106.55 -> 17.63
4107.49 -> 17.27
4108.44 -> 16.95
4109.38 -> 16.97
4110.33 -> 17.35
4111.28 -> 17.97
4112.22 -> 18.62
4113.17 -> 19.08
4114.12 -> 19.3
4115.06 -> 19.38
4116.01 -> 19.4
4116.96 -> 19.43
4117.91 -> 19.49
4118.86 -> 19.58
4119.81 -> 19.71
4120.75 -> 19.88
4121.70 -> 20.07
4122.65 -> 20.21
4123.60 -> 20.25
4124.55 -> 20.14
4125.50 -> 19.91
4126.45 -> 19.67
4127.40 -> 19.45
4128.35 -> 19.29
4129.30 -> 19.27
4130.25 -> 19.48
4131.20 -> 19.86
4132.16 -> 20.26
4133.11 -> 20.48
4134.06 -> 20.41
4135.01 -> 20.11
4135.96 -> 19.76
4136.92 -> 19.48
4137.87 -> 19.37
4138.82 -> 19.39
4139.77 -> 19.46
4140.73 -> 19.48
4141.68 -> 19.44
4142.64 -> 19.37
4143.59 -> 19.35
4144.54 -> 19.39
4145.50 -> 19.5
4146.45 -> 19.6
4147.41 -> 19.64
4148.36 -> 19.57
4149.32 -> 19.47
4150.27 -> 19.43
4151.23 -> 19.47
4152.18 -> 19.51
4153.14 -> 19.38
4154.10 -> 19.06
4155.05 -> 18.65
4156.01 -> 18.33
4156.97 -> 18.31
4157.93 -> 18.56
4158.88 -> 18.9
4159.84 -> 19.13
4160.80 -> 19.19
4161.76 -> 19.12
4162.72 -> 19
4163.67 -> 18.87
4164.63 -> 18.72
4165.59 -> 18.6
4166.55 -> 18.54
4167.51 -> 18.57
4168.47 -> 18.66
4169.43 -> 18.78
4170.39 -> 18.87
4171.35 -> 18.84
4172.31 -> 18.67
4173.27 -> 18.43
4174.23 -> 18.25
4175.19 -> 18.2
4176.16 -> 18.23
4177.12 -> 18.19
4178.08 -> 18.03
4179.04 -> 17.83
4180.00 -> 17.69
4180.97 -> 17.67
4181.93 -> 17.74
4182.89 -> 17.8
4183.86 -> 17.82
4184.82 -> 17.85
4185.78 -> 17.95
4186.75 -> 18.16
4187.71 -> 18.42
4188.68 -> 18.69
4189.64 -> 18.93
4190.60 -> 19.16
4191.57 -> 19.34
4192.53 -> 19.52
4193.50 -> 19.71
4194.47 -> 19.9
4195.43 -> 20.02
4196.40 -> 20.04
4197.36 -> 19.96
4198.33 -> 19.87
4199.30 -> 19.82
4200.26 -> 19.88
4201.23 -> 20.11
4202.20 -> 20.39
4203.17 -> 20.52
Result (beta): 0.13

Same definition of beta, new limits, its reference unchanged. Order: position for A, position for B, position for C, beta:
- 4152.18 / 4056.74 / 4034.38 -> 0.18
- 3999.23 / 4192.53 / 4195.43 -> 0.00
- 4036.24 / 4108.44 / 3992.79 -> 0.24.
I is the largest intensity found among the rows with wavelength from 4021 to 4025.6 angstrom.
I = 21.8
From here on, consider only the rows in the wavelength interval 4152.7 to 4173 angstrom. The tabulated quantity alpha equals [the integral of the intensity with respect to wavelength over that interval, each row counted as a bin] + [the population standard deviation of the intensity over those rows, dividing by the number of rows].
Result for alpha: 382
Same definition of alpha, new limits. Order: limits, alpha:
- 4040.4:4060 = 374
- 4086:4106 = 372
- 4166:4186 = 365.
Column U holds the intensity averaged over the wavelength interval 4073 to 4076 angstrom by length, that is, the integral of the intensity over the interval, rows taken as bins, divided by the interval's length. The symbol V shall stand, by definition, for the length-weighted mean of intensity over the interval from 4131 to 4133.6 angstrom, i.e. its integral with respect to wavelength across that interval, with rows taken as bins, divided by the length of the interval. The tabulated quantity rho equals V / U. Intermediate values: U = 19.1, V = 20.2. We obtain 1.06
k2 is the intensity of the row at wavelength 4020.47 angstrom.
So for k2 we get 22.09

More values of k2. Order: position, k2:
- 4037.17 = 19.7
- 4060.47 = 19.53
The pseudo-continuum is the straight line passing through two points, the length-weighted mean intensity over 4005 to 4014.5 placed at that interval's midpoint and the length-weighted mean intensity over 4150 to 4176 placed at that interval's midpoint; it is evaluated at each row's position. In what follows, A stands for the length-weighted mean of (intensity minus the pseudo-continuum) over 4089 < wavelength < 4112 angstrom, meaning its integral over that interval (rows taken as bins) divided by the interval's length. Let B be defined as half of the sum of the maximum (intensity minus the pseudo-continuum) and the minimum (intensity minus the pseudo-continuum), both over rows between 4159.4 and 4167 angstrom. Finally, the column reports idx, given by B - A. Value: 1.0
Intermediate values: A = -0.9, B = 0.07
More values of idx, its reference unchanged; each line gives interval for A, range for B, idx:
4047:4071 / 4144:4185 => 0.0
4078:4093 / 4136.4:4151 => 0.6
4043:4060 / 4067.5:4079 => -0.2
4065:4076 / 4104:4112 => -1.4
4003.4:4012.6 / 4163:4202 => 0.0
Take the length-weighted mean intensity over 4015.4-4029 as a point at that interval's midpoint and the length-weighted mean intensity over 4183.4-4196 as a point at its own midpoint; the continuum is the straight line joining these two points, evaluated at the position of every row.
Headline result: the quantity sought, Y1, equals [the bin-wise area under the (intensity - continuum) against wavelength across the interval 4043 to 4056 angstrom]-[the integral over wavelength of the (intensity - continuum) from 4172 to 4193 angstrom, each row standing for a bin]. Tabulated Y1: -6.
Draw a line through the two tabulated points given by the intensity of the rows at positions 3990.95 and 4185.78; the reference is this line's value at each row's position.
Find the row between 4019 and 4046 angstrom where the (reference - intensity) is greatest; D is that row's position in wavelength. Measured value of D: 4045.54 angstrom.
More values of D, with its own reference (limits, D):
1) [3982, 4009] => 3982.69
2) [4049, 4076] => 4049.27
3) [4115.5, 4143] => 4129.30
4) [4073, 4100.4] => 4099.93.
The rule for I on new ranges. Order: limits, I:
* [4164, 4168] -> 18.72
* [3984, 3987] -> 18.43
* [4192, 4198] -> 20.04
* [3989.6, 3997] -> 19.04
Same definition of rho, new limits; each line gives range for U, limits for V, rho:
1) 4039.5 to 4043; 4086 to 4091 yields 1.00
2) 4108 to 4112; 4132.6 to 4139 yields 1.14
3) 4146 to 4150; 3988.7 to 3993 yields 0.96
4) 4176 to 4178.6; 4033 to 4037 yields 1.09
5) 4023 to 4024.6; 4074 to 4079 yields 0.91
